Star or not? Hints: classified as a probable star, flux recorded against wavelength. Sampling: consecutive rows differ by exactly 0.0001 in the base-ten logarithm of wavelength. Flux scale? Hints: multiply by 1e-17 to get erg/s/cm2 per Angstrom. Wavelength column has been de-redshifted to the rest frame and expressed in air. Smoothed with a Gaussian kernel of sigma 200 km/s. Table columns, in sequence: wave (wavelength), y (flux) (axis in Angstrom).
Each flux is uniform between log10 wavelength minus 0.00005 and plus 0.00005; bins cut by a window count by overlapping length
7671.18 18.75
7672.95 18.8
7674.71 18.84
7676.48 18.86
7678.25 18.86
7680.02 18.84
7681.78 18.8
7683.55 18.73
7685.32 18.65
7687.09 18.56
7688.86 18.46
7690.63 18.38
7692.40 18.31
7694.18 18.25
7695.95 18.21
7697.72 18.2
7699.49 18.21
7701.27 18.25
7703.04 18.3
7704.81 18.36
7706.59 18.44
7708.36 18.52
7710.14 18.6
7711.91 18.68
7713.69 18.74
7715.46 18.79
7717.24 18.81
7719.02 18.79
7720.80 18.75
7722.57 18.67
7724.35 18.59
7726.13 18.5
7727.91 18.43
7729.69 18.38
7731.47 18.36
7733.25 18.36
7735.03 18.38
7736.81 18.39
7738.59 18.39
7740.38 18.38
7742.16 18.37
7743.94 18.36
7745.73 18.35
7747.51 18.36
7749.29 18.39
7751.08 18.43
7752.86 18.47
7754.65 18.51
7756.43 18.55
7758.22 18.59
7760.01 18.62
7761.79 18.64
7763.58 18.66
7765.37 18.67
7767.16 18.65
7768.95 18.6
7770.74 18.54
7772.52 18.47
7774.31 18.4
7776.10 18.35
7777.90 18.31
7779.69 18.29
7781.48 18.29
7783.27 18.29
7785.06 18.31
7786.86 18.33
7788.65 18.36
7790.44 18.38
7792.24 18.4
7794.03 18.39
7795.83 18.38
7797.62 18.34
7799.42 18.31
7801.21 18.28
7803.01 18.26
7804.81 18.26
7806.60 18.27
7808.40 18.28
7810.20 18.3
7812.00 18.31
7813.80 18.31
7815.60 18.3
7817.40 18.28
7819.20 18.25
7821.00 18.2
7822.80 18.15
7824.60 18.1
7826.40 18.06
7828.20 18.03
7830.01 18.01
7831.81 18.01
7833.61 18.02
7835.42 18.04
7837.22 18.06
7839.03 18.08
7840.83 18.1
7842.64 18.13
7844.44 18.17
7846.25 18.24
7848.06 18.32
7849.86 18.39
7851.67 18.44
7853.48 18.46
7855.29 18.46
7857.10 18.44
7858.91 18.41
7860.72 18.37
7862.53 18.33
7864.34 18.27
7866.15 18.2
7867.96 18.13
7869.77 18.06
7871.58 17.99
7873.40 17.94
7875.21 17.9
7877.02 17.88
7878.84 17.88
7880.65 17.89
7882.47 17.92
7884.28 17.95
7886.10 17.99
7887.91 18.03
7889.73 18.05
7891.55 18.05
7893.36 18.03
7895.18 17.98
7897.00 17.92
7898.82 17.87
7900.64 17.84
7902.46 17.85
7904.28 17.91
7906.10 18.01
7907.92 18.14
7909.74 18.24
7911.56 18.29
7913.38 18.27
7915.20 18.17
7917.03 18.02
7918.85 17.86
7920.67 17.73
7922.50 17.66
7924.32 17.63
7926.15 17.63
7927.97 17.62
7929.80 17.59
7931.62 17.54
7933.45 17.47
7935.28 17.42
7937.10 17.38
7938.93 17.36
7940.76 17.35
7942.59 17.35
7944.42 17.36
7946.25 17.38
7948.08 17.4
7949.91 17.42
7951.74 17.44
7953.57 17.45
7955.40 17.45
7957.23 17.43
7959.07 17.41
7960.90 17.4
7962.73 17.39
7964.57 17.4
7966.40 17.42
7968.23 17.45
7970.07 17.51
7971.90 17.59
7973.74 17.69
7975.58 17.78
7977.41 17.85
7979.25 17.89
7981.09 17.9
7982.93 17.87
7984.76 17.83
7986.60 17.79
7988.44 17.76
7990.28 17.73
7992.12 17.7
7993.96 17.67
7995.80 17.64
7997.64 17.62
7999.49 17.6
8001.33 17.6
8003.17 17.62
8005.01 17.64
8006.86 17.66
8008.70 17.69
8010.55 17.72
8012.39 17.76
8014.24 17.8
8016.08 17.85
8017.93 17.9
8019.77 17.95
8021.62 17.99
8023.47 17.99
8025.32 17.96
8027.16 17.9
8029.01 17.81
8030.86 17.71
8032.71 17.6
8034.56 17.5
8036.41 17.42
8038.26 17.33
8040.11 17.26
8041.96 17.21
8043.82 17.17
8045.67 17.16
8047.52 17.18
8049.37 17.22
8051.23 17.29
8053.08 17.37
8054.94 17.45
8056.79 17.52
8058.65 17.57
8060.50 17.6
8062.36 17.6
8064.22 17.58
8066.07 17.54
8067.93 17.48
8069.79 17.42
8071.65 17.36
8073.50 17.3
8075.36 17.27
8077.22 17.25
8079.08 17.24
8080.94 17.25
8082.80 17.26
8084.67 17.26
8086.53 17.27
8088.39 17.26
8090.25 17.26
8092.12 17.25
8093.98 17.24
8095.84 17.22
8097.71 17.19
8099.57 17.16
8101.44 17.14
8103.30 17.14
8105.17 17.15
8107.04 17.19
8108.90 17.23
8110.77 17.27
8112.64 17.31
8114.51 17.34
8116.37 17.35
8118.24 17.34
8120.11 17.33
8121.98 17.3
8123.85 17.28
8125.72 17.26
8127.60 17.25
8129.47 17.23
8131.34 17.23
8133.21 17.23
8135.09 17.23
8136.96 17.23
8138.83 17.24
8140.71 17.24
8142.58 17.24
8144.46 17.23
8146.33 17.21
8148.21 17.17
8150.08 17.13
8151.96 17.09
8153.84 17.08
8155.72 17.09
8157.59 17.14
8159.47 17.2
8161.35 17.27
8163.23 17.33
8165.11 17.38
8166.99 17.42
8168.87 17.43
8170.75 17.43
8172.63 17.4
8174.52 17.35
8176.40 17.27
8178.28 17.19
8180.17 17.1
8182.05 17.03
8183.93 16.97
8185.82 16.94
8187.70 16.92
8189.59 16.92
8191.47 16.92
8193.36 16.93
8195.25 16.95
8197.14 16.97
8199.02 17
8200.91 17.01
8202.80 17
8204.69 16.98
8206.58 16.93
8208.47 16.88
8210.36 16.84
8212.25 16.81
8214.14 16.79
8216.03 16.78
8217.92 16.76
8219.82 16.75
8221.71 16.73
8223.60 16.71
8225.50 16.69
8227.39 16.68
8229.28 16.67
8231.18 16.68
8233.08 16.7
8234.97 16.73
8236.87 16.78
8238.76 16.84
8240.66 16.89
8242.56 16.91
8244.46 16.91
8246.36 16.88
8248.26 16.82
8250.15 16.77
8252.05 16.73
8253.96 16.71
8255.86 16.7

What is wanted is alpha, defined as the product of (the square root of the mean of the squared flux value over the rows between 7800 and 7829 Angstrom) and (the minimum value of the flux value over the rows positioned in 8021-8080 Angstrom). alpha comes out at 313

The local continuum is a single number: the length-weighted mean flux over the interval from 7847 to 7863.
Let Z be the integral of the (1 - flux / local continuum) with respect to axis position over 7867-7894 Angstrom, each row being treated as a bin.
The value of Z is 0.6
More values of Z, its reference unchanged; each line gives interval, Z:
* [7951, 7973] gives 1.1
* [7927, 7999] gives 3.3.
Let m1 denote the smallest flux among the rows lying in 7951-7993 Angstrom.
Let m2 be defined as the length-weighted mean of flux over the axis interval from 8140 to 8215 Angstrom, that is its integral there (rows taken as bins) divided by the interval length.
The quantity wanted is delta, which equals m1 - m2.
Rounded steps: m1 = 17.39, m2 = 17.1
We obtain 0.29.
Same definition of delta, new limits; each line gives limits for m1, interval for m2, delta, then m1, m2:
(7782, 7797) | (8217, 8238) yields 1.57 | 18.29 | 16.7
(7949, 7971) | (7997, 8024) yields -0.36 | 17.39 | 17.8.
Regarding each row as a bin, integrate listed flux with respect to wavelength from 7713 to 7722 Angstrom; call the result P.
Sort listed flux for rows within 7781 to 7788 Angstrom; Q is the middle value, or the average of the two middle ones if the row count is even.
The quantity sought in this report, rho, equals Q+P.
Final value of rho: 187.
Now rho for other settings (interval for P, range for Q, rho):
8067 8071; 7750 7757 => 88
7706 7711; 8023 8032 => 111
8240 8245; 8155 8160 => 102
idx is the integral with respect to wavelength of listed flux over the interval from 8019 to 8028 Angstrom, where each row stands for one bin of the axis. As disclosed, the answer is 162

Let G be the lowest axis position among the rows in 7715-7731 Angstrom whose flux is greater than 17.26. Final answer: 7715.46 Angstrom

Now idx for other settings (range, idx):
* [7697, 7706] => 164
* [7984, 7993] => 160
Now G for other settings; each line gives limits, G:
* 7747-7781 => 7747.51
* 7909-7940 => 7909.74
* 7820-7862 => 7821.00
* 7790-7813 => 7790.44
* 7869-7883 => 7869.77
